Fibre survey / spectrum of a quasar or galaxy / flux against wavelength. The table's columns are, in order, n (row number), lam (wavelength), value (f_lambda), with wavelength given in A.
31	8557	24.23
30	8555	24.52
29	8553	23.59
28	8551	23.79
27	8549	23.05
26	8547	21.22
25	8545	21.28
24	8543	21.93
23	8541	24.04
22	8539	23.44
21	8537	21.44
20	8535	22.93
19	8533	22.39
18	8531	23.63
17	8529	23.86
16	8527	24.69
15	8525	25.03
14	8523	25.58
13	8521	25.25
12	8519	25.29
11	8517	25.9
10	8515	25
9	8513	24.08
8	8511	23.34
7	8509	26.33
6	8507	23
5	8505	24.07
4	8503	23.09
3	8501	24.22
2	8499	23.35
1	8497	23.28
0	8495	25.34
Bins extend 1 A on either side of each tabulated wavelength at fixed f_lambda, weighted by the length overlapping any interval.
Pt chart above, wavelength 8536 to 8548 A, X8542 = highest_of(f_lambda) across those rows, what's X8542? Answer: 24.04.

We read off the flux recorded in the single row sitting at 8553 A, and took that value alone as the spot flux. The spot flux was 23.59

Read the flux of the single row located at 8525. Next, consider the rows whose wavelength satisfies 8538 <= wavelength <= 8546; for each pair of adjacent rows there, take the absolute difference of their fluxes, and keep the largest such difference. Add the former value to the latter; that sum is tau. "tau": 27.1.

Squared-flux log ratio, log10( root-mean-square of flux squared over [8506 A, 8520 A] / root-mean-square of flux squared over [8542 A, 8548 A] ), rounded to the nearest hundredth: 0.12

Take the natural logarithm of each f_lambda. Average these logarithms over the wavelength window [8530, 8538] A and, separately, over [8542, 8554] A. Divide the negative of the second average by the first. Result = -1.00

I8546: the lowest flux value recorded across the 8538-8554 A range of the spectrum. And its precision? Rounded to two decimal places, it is 21.22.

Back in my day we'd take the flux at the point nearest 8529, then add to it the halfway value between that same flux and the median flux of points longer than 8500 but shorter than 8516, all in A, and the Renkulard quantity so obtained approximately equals 47.8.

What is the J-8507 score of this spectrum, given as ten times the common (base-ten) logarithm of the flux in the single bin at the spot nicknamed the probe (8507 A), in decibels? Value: 13.6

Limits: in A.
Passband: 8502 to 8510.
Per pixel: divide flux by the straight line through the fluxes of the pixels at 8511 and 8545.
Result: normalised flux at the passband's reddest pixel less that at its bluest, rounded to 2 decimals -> 0.15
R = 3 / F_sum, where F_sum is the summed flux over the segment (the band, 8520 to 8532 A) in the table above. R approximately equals 0.0203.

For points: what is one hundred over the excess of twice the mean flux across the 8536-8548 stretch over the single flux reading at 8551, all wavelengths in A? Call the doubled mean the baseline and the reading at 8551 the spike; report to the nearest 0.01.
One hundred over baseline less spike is 4.84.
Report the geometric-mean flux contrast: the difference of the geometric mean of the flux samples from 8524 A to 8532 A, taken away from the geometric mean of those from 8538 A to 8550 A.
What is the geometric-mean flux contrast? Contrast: -1.8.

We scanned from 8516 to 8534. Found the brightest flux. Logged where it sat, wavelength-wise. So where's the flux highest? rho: 8517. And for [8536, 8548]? 8541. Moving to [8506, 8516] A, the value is 8509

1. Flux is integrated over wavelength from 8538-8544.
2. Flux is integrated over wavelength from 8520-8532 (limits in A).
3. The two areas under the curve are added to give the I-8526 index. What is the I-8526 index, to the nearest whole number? 435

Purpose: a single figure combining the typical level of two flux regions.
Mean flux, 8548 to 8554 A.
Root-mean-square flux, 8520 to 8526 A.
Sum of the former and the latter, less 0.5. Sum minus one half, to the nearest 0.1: 48.3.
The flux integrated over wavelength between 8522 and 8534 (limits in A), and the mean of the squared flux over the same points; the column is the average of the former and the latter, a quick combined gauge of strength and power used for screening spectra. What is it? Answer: 438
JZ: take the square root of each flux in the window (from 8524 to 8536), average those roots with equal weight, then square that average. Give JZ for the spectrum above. 23.7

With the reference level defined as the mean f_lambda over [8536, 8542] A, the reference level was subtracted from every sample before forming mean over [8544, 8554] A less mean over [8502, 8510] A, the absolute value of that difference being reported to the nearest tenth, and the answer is 1.5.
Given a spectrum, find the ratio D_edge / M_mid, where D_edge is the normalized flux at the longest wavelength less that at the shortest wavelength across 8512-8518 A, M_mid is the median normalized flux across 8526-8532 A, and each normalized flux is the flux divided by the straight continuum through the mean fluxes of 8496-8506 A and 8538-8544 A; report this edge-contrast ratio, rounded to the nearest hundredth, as 0.08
